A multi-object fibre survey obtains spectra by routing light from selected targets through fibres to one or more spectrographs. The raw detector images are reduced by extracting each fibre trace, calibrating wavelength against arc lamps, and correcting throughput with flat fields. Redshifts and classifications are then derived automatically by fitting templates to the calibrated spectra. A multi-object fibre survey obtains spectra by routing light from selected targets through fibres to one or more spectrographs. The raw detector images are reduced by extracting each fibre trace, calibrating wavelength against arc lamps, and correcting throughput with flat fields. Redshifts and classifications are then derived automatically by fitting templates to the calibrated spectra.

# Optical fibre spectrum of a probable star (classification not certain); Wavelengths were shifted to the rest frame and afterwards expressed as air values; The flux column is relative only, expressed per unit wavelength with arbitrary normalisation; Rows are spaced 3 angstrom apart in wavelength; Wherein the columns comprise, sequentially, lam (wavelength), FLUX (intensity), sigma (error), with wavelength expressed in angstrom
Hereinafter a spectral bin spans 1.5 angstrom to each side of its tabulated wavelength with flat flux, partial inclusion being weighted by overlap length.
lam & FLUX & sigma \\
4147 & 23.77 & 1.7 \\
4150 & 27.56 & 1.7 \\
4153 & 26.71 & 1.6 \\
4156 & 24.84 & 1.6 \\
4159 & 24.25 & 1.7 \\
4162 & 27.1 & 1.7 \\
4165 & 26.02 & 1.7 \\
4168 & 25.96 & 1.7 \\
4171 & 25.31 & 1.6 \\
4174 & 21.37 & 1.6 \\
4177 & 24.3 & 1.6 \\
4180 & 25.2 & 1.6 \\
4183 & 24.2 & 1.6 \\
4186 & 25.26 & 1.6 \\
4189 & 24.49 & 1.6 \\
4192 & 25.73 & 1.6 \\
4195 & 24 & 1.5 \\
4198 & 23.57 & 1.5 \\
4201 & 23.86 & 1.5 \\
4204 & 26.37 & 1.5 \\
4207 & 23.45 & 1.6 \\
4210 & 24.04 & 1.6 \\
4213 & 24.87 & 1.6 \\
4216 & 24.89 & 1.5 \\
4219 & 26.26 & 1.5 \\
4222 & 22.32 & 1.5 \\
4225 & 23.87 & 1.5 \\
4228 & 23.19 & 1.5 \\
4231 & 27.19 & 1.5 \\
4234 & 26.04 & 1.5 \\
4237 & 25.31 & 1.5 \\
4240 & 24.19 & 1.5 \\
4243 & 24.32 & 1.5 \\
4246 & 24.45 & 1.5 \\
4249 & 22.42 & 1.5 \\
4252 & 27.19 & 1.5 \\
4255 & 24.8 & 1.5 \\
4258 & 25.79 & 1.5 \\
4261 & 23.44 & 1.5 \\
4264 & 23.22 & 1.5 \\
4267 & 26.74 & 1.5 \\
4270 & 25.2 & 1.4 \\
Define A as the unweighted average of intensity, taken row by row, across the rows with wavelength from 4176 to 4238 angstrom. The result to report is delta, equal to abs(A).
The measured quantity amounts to 24.7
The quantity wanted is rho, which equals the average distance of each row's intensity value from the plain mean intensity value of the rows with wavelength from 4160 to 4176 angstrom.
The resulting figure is 1.51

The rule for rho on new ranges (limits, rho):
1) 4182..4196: 0.61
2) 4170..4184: 1.08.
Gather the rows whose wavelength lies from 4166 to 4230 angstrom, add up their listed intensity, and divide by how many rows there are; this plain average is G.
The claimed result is 24.4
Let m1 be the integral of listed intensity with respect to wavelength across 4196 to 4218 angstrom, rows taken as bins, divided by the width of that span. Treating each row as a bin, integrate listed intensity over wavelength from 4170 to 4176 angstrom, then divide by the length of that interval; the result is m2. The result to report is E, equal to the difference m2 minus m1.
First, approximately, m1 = 24.5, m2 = 23.3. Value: -1.2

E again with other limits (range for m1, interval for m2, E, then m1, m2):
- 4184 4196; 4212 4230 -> -0.6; 24.9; 24.3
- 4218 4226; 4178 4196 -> 0.8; 24.0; 24.8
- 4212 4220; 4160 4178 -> -0.3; 25.3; 25.0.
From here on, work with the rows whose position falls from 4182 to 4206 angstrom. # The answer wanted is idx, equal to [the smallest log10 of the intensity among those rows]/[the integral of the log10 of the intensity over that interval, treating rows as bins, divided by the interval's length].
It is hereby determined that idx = 0.986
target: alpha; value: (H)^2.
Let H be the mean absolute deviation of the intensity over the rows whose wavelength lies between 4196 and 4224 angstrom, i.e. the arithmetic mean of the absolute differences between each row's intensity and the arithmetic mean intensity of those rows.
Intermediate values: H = 1.06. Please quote 1.13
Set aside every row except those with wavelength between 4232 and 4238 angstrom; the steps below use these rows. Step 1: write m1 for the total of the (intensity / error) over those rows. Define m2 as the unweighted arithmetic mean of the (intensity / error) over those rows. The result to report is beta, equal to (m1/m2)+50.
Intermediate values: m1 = 34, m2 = 17.1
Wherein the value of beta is 52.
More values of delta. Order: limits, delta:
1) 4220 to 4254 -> 24.6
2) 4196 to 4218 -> 24.4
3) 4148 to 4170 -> 26.1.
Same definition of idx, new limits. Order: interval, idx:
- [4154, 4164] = 0.985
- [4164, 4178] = 0.957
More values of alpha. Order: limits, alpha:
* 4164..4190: 0.94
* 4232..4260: 1.02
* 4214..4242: 1.58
